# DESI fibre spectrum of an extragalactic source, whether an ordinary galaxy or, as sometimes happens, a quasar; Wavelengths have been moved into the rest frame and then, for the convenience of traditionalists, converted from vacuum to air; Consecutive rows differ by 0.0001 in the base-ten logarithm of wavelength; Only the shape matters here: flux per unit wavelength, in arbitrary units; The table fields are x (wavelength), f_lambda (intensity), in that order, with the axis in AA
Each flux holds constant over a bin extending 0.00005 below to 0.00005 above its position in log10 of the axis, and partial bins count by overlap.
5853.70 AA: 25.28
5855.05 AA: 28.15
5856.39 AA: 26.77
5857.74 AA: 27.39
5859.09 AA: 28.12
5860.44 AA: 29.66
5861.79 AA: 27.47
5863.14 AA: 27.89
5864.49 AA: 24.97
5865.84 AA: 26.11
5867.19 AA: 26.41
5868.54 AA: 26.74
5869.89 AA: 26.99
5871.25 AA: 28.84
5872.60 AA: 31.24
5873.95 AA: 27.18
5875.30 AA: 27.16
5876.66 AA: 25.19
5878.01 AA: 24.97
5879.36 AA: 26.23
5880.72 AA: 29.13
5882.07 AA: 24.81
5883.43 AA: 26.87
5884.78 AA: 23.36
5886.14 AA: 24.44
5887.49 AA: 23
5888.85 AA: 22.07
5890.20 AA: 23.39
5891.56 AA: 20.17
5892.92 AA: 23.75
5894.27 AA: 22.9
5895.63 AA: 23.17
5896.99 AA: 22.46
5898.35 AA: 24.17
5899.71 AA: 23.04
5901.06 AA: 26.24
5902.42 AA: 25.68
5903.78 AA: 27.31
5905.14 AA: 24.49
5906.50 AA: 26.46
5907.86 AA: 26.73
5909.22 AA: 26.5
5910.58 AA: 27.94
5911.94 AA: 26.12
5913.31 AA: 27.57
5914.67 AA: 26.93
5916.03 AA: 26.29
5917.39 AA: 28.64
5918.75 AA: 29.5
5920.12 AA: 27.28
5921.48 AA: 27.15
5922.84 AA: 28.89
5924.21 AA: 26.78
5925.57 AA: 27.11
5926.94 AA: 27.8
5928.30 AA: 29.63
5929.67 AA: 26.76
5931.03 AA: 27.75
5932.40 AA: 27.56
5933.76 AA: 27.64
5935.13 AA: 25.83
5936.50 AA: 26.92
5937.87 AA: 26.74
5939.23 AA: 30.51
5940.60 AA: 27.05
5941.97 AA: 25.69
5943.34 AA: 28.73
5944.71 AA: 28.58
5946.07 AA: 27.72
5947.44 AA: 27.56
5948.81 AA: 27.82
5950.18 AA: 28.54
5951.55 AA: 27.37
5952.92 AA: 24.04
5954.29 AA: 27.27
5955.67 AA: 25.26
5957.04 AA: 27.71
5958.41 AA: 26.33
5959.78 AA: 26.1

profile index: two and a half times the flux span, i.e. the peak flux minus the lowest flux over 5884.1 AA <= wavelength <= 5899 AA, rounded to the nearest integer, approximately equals 11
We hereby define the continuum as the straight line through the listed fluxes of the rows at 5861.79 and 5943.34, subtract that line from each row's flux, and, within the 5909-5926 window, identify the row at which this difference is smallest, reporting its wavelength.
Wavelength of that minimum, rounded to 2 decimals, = 5911.94 AA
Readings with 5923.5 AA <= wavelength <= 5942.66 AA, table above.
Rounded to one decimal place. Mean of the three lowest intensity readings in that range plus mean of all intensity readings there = 53.5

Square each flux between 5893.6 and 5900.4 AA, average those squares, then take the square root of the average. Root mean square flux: 23.2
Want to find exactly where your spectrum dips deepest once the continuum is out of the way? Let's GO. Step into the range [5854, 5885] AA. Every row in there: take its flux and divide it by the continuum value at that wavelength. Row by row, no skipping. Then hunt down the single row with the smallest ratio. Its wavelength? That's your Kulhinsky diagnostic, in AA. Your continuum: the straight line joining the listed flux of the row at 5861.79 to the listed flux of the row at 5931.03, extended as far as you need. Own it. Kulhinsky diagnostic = 5884.78 AA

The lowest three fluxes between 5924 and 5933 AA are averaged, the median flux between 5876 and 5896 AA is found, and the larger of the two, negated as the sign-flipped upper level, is -26.9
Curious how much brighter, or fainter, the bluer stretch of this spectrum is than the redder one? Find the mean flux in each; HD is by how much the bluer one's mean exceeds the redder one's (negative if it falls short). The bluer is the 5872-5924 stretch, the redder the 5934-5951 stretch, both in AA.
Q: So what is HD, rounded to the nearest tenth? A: -1.9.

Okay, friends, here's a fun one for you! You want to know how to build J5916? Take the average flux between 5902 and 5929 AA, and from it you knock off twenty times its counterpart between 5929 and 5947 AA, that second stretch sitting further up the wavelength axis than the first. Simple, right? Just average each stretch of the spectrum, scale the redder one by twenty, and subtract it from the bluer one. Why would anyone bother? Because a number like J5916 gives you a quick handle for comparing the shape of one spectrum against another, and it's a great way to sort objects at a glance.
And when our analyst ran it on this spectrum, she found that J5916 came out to -523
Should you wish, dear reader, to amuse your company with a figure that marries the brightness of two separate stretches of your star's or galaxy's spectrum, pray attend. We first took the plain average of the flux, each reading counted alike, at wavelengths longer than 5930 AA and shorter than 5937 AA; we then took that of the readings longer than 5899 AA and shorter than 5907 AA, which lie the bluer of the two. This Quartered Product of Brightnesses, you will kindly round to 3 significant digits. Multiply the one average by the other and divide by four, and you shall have 173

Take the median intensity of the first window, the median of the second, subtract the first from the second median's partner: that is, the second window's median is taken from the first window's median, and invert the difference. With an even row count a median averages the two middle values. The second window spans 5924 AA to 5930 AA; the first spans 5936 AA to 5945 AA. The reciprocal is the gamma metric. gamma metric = -17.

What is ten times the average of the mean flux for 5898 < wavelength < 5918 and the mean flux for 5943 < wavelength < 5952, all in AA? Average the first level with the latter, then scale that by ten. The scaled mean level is 272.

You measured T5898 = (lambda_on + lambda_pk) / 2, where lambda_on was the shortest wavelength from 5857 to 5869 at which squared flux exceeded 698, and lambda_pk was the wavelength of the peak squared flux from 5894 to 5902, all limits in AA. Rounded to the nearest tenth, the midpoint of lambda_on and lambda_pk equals 5879.4 AA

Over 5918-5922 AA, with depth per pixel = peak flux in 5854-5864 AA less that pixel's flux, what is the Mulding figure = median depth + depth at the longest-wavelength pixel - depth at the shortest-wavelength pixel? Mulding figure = 4.7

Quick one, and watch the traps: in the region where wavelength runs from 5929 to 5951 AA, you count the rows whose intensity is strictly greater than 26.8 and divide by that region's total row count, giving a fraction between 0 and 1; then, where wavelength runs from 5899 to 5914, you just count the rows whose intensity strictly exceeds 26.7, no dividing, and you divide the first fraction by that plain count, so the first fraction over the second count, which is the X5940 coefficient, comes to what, 0.19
